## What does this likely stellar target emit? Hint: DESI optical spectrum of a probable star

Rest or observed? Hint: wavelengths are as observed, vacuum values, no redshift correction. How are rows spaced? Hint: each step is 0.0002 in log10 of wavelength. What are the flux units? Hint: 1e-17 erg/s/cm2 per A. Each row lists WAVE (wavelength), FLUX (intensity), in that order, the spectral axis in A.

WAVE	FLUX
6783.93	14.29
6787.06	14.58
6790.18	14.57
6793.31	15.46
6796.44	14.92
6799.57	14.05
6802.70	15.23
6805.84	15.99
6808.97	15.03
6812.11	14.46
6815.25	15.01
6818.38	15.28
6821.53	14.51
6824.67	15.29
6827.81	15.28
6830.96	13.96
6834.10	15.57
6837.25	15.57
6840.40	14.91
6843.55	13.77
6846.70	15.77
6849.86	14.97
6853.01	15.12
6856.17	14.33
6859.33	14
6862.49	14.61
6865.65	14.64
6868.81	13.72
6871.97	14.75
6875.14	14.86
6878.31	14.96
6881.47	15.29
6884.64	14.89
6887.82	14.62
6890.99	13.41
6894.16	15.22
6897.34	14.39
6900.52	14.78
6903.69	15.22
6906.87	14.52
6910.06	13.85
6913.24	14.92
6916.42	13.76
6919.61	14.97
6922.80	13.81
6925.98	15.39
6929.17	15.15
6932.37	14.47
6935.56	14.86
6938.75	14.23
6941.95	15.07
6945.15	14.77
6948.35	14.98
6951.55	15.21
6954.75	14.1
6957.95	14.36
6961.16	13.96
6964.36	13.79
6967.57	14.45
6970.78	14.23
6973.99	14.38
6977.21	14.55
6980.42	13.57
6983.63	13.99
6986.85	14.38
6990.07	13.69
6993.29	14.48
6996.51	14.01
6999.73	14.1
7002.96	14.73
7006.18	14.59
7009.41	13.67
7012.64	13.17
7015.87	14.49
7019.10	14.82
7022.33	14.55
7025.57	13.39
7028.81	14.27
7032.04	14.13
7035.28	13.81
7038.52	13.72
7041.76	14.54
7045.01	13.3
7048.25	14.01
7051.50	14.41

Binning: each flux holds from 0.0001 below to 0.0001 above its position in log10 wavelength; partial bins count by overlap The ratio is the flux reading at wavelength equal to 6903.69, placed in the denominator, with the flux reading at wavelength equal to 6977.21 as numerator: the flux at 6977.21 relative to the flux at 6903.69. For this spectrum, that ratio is 0.96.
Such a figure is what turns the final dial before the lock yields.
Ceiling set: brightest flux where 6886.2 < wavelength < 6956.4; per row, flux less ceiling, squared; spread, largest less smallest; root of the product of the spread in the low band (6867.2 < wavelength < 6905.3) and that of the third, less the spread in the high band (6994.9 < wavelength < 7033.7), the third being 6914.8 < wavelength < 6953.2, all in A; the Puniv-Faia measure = -1.4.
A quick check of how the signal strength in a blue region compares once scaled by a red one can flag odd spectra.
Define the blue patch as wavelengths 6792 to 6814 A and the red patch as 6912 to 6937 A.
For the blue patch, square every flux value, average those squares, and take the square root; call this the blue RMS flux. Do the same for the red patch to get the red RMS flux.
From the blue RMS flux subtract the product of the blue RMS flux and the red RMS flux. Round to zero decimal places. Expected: -206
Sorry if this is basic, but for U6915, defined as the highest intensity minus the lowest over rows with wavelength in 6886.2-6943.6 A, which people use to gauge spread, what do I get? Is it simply 2.0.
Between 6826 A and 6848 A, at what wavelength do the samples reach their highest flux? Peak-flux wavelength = 6846.70 A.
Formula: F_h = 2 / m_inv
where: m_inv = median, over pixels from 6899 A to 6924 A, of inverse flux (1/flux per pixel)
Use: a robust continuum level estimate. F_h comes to 29.3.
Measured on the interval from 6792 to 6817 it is 30.0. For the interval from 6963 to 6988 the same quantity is 28.6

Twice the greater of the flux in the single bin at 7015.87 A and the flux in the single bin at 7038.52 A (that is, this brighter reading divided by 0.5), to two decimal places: 28.98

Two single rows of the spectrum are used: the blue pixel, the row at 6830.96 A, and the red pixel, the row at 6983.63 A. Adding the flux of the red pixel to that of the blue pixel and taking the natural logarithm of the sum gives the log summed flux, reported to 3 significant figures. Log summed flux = 3.33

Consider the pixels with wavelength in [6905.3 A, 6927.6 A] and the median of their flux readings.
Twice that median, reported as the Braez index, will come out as 29.0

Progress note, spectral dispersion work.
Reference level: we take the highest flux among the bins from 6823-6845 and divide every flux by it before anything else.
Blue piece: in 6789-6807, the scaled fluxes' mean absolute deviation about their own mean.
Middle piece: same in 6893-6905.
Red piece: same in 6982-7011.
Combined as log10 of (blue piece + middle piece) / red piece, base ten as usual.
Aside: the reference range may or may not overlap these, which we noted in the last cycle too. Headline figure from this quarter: 0.42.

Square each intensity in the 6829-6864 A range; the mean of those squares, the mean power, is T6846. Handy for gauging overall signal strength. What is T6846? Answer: 219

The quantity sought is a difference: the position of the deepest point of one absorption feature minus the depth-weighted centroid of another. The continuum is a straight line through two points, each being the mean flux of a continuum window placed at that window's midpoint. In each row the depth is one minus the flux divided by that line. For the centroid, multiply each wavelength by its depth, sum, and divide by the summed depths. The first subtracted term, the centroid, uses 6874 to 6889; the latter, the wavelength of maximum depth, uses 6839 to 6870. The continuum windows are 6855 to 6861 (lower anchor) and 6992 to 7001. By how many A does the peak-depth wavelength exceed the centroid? -12.2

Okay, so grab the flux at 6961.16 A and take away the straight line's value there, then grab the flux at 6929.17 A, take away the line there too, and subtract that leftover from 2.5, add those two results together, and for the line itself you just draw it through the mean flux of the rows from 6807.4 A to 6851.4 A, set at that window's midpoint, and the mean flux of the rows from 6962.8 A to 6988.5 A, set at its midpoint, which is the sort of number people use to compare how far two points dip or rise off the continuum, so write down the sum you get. 1.5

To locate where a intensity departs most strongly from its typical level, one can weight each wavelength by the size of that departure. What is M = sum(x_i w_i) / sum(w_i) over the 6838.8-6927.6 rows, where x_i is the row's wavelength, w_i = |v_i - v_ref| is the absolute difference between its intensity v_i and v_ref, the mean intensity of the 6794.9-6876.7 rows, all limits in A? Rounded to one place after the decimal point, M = 6884.7 A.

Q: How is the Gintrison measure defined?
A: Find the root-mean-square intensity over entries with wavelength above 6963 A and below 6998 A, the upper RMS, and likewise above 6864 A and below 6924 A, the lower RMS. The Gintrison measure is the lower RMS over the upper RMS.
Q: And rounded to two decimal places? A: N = 1.03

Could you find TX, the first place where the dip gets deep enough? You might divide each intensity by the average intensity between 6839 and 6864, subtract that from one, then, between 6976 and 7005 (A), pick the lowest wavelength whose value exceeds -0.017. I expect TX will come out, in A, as 6977.21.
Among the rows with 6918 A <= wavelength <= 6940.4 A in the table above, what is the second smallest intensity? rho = 14.23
